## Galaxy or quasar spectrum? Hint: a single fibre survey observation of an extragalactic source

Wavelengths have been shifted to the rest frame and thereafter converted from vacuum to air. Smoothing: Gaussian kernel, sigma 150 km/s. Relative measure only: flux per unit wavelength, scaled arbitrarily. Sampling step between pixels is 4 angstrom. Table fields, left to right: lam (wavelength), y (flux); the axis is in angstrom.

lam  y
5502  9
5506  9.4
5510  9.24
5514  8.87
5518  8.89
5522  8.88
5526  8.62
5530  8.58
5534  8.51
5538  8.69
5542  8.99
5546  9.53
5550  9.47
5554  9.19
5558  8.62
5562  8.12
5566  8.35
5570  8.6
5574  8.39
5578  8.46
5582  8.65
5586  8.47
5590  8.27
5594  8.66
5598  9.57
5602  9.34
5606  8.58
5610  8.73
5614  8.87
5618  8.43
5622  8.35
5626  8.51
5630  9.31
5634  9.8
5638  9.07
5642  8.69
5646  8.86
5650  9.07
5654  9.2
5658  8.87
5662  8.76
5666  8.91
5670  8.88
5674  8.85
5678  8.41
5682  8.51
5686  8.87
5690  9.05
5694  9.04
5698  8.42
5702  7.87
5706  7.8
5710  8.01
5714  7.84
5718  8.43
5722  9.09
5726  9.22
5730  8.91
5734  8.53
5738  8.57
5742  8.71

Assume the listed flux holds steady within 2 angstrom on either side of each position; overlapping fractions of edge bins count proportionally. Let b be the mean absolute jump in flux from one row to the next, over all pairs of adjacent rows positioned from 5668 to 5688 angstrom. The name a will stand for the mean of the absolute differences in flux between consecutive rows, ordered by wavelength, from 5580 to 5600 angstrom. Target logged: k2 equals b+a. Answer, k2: 0.65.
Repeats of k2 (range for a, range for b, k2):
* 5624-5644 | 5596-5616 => 0.92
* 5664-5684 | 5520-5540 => 0.29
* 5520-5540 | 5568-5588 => 0.30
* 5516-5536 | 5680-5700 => 0.39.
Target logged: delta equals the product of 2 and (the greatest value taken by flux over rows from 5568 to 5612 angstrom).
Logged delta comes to 19.1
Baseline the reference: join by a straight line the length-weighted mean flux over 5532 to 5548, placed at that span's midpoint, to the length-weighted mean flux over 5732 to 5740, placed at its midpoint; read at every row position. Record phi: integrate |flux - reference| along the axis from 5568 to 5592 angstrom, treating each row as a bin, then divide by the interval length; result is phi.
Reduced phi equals 0.379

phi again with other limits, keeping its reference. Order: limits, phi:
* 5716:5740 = 0.286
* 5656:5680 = 0.182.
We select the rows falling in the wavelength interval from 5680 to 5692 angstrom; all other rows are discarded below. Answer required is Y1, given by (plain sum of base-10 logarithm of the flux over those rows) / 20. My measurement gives 0.142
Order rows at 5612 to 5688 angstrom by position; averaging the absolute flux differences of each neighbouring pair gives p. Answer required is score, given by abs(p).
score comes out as 0.29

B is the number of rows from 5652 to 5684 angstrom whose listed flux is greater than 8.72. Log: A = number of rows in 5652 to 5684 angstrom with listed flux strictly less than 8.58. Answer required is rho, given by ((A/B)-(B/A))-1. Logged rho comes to -3.7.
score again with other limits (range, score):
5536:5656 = 0.34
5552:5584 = 0.29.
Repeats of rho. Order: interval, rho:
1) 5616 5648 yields -1.6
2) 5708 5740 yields 0.1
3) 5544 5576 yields -1.0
